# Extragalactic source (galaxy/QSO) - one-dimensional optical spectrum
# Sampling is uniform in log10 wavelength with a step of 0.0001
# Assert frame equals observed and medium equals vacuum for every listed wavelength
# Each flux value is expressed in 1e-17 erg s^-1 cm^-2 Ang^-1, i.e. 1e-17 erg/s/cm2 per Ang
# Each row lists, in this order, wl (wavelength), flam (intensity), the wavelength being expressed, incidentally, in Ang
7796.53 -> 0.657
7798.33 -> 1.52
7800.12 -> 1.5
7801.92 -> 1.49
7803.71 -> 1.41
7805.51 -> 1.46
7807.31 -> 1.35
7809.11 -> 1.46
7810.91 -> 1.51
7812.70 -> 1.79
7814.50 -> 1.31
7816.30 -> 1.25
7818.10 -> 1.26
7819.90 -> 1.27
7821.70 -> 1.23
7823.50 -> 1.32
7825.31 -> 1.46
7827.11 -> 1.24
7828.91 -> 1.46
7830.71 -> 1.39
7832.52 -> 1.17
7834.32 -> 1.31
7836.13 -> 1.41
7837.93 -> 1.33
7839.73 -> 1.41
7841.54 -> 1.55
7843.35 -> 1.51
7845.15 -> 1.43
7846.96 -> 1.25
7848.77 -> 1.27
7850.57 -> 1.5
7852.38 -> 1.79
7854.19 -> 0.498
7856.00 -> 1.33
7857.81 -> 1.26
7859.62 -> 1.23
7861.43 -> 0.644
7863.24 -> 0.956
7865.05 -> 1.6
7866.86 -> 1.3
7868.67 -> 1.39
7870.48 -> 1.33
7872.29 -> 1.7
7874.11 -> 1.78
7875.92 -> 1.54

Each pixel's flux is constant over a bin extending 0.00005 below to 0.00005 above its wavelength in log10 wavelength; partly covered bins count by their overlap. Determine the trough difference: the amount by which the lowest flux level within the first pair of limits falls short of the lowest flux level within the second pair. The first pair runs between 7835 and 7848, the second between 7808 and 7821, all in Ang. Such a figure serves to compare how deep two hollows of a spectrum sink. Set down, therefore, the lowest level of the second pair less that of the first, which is 0.0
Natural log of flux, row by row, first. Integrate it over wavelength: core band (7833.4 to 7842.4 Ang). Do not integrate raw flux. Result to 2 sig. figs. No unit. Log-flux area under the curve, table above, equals 3.0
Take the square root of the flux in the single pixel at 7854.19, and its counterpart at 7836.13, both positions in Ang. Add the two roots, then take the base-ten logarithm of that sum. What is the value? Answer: 0.277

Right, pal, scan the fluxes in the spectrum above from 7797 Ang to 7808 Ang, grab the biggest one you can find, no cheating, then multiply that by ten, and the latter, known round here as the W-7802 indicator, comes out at 15.2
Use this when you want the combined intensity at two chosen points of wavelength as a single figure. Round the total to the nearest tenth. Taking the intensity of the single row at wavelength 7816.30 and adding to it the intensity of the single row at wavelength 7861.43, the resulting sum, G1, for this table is 1.9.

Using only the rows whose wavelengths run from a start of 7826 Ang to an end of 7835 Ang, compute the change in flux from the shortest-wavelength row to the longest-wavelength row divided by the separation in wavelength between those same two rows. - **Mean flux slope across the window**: 0.010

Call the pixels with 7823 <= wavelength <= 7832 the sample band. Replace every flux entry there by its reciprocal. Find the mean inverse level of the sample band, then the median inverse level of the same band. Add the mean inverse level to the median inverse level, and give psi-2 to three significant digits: 1.45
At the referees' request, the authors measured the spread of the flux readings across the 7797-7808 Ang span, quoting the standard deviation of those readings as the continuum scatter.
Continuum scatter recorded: 0.06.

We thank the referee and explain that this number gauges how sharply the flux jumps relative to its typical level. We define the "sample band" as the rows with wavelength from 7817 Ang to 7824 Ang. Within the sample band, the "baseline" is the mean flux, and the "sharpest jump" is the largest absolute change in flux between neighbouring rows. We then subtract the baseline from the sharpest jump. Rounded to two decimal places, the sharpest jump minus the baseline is -1.18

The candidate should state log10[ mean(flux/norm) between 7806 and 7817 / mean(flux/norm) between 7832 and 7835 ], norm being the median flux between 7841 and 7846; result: 0.066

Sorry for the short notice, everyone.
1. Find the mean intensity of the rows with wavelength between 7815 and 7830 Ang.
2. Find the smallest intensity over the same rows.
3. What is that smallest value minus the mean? -0.08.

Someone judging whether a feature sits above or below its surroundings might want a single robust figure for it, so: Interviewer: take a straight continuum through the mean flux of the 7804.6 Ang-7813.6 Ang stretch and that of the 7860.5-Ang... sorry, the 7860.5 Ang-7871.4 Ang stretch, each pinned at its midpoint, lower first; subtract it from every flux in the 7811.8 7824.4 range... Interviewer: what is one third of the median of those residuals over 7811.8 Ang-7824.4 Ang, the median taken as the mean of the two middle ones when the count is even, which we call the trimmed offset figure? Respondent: -0.062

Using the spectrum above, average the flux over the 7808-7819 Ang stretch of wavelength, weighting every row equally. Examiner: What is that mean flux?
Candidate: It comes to 1.43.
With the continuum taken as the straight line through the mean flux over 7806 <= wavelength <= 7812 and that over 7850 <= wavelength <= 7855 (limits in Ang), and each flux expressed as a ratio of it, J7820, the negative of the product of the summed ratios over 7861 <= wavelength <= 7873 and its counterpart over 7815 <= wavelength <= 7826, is -41.6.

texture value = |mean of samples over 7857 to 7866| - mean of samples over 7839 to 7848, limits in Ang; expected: -0.29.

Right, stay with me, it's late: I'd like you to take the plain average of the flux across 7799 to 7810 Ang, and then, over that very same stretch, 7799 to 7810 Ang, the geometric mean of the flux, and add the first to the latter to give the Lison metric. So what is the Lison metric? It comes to 2.89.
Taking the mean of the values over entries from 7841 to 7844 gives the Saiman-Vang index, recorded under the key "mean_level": 1.53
